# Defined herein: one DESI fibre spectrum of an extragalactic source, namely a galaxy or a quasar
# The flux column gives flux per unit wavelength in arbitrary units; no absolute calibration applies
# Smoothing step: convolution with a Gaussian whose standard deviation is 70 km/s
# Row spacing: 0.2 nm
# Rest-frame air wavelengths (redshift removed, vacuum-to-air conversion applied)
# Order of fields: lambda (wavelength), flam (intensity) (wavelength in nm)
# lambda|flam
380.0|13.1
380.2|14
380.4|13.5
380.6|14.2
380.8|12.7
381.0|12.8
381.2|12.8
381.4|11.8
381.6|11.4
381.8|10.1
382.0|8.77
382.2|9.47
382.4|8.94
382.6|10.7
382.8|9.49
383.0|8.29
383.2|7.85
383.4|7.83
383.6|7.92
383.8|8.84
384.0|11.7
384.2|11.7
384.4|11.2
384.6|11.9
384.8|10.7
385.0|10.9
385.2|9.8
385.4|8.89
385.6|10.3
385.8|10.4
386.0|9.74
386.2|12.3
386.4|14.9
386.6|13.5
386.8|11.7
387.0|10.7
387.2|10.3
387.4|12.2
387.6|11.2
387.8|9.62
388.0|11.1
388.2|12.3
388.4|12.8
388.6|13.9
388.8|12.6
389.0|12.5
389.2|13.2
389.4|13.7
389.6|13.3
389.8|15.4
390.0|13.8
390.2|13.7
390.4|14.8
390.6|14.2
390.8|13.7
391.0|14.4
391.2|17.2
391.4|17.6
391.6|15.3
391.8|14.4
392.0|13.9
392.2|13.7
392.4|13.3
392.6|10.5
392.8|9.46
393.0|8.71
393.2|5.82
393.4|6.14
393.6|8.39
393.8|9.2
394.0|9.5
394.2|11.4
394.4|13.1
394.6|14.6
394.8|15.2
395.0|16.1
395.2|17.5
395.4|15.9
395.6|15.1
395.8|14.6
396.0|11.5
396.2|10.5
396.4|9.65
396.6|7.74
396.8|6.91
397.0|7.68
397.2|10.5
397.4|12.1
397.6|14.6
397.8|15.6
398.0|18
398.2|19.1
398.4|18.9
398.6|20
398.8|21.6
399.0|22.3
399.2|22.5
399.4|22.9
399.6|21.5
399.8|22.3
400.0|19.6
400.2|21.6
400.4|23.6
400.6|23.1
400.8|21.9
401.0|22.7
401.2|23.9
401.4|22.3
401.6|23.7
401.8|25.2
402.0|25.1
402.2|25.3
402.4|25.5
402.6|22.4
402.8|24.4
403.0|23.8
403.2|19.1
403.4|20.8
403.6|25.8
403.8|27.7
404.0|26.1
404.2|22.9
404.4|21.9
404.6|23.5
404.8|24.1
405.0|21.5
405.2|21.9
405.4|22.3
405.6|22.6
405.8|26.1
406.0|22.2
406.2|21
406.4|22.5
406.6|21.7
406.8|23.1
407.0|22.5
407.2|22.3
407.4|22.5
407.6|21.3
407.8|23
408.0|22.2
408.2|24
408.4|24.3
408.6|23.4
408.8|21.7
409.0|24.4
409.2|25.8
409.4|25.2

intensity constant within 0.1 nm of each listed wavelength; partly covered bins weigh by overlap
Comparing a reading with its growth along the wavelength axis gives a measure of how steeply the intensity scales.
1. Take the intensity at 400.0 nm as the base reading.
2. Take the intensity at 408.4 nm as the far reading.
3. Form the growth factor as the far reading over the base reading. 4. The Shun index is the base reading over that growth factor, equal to 15.8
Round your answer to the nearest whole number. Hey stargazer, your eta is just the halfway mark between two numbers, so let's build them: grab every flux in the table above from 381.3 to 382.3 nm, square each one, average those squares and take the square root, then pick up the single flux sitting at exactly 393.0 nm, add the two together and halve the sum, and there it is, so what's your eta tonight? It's 10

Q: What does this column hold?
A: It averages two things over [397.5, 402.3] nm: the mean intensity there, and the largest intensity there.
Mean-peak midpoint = 23.4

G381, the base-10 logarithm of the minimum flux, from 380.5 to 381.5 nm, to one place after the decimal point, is 1.1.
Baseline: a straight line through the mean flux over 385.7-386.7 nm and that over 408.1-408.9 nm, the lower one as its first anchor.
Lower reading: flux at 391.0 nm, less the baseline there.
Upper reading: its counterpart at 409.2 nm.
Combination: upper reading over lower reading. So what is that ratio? -12.0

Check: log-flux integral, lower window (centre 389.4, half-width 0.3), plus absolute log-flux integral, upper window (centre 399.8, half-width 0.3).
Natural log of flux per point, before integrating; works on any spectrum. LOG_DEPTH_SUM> 3.39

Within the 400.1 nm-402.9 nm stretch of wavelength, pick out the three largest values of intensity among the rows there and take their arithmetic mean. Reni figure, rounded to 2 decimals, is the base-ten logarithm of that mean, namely 1.40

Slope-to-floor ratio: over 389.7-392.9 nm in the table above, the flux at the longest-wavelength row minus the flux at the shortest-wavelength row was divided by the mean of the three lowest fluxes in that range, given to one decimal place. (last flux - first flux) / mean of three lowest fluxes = -0.5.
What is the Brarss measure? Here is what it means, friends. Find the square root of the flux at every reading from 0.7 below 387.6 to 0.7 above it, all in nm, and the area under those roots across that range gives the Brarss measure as 4.7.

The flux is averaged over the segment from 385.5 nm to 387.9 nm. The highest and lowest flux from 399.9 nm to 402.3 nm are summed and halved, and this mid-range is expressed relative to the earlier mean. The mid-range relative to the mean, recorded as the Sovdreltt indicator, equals 2.0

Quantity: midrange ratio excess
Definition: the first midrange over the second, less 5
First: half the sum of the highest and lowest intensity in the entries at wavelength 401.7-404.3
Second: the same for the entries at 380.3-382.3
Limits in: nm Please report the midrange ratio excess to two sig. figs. -3.0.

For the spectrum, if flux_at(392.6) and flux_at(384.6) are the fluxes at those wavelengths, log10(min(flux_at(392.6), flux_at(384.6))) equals 1.02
